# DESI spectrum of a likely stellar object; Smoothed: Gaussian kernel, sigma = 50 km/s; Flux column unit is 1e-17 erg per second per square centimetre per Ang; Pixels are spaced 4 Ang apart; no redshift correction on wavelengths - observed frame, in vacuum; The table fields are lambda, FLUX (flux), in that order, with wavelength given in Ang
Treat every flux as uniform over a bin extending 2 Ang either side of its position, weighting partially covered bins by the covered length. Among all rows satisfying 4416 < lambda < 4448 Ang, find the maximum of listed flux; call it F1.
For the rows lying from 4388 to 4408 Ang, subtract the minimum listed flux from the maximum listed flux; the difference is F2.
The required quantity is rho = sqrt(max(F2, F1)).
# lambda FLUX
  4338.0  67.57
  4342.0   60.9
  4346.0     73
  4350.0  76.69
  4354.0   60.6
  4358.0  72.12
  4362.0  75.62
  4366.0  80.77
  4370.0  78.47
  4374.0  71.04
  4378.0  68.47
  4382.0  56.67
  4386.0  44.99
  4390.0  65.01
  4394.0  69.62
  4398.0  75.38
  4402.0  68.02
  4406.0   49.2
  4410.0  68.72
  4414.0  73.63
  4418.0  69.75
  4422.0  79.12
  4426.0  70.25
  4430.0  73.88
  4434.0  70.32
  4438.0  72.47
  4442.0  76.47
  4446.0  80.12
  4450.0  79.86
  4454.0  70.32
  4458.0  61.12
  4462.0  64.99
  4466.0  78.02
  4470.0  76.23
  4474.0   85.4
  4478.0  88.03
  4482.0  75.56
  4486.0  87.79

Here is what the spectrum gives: 8.95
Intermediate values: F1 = 80.12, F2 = 26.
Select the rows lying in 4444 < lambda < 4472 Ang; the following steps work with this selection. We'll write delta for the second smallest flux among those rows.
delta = 64.99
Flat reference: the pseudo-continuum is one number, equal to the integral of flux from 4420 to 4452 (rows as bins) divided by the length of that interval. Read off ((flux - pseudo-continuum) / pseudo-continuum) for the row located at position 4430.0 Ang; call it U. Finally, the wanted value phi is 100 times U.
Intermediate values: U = -0.02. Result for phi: -2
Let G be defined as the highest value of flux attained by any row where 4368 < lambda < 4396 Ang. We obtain 78.47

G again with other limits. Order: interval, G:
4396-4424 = 79.12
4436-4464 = 80.12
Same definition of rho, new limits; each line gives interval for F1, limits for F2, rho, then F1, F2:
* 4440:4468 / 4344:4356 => 8.95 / 80.12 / 16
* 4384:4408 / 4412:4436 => 8.68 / 75.38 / 9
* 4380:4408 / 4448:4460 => 8.68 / 75.38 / 19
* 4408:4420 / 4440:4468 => 8.58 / 73.63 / 19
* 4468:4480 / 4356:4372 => 9.38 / 88.03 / 9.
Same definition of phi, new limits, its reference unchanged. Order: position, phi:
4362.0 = 0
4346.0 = -3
